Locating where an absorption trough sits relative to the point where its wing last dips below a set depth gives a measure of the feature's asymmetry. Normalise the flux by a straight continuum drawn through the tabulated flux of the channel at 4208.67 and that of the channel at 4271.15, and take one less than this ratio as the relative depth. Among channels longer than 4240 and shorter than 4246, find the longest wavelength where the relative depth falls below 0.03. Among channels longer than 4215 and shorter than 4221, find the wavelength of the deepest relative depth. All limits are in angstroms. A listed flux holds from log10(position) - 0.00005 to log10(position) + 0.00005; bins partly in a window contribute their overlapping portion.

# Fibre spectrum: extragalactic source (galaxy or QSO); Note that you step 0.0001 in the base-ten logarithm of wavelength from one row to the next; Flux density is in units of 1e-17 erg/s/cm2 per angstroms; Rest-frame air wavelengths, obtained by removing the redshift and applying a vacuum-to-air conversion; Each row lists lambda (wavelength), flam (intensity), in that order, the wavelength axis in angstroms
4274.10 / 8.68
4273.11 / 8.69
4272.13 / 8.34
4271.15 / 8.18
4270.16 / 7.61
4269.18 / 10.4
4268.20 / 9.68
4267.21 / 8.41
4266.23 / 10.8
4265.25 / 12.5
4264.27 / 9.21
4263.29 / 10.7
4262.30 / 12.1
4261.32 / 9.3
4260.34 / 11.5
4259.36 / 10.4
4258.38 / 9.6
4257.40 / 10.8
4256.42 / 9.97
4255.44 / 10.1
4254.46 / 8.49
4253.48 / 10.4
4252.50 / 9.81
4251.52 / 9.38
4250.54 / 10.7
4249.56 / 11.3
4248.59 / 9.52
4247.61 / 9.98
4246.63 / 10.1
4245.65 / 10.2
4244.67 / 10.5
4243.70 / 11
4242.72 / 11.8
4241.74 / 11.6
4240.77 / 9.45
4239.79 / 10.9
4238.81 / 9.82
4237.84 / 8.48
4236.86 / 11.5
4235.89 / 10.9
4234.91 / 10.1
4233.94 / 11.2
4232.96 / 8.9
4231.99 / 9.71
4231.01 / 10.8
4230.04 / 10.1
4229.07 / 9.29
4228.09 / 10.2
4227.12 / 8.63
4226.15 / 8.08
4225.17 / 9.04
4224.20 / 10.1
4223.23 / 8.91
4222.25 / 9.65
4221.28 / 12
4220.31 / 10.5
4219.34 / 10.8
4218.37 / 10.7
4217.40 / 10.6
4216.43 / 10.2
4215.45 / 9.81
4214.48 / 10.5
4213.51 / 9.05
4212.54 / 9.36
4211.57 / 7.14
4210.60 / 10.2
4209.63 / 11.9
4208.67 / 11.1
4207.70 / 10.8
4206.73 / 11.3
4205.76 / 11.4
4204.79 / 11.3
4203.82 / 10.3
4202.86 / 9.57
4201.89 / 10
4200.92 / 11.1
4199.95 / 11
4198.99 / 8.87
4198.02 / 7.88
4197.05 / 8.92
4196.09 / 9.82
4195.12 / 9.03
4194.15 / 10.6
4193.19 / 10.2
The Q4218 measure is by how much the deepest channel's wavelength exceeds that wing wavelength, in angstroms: -25.3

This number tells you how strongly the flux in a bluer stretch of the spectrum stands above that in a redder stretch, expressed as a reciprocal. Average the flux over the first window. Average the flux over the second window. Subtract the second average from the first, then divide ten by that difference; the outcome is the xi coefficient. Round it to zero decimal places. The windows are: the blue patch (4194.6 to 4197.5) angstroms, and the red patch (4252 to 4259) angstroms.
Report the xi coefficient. -16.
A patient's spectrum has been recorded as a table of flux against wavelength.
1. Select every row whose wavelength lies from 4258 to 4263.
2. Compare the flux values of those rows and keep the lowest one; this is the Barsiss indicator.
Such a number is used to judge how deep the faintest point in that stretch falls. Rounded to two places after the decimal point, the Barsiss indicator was 9.30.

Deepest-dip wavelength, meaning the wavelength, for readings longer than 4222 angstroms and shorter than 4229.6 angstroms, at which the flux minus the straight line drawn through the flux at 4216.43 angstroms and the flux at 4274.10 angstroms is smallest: 4226.15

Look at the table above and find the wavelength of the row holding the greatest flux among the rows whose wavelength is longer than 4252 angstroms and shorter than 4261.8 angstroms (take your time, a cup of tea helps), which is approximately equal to 4260.34 angstroms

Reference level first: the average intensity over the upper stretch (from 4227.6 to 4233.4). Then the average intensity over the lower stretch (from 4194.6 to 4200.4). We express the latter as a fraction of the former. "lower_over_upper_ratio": 0.94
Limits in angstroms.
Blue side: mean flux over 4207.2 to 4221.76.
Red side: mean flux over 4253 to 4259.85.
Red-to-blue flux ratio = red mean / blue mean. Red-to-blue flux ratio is 0.97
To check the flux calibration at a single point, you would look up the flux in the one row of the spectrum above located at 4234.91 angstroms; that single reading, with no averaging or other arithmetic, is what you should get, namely 10.1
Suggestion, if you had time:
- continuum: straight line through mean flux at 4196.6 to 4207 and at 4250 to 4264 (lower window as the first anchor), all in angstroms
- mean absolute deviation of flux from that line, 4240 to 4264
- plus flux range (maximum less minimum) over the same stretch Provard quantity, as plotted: 4.3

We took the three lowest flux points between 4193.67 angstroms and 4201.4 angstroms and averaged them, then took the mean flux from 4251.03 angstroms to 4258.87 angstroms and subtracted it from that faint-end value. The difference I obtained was -1.3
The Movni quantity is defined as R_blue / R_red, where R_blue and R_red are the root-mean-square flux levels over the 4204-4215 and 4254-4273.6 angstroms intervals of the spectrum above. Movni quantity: 1.05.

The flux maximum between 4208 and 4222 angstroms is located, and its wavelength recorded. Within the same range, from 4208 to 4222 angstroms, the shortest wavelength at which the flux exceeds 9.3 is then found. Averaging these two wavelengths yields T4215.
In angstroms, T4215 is 4215.0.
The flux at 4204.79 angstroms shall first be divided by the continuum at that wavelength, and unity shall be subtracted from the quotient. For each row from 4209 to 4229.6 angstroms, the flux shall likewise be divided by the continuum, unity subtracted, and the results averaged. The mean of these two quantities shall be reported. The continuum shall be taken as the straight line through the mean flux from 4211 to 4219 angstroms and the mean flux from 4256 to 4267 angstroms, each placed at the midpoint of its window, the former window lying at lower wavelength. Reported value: 0.10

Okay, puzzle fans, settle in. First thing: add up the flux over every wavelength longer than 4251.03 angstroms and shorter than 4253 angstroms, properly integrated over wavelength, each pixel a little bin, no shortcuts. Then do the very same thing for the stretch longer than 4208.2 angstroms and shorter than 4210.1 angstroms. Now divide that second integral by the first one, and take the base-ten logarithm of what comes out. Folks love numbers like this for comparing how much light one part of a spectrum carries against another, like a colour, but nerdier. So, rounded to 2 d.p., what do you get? 0.07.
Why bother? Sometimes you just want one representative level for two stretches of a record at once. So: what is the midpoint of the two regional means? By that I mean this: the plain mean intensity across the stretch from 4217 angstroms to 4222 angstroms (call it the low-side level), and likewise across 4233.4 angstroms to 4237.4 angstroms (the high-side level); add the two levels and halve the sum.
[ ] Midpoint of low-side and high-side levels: 10.9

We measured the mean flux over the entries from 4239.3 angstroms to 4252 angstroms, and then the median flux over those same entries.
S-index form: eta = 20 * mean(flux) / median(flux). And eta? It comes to 20.0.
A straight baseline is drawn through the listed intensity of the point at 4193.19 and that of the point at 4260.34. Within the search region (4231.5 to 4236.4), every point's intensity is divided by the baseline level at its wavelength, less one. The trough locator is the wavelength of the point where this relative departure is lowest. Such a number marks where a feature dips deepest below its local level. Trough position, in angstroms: 4232.96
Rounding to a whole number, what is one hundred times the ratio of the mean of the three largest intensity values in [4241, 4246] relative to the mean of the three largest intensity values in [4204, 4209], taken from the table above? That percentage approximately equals 101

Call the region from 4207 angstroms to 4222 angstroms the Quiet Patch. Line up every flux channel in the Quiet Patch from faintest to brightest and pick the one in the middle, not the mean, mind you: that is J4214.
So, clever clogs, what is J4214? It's 10.5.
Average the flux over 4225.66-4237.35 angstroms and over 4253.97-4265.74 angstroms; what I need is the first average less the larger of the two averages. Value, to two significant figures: -0.44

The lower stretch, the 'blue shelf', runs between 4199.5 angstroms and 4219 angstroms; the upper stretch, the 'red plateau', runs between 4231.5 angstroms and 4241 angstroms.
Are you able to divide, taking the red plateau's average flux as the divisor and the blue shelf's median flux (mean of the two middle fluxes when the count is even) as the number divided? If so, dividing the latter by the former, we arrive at 1.04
